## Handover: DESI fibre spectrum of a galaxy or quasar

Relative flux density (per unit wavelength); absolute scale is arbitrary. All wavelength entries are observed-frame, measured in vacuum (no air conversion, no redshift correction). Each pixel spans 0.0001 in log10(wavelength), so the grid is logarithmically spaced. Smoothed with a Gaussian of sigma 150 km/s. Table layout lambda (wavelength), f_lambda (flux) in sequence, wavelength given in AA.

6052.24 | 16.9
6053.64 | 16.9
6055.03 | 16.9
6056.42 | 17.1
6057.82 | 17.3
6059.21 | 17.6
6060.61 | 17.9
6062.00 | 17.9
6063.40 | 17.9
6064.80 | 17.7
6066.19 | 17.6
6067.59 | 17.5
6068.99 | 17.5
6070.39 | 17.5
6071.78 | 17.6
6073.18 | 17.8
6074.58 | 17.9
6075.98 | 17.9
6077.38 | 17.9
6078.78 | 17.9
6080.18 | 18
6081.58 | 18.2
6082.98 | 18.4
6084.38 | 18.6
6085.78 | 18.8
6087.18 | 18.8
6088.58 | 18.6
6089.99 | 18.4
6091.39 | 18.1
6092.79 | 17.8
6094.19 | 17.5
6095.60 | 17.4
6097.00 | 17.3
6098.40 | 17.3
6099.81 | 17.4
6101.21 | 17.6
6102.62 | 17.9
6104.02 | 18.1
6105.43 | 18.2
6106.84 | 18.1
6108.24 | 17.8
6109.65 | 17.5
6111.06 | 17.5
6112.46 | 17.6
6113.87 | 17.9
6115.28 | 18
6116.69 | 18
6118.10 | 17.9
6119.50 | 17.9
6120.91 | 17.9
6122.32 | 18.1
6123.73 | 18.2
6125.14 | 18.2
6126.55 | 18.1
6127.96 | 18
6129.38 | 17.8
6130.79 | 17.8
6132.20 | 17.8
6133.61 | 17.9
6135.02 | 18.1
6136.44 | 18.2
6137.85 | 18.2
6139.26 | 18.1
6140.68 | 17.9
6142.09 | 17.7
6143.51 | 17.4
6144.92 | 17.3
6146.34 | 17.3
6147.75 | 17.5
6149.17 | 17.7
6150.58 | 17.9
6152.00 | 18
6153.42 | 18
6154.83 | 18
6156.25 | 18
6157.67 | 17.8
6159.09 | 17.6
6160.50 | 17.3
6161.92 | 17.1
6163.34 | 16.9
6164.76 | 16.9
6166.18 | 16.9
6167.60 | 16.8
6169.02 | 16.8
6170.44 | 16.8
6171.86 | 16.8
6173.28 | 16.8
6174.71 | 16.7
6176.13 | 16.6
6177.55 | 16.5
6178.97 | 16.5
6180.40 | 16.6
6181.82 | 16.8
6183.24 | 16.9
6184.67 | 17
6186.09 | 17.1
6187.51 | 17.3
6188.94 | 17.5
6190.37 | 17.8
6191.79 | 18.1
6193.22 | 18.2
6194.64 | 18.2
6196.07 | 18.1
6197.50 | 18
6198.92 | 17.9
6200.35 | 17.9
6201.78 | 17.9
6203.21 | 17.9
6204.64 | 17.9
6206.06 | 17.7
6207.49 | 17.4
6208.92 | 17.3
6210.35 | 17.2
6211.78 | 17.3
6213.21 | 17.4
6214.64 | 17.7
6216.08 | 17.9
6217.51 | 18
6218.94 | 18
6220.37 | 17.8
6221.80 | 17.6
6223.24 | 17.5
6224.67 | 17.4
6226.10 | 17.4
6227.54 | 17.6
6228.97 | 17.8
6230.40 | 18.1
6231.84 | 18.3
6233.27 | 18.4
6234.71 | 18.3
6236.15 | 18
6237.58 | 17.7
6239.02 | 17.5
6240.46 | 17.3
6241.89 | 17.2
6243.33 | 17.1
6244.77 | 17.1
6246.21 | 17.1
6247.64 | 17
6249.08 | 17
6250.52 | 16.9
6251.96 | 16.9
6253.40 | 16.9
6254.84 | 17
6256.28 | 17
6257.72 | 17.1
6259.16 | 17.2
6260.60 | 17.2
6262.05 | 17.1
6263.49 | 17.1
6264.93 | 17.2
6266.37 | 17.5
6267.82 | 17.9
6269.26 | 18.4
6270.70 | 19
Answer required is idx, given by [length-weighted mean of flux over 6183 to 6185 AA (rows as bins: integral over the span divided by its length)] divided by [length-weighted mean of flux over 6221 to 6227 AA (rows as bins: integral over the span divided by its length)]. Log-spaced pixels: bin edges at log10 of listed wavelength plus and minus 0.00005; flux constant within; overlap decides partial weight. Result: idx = 0.97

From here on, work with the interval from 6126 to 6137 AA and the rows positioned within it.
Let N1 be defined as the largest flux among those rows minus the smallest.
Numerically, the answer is 0.40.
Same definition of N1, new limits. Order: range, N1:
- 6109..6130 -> 0.70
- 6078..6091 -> 0.90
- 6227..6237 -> 0.80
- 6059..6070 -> 0.40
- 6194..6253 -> 1.50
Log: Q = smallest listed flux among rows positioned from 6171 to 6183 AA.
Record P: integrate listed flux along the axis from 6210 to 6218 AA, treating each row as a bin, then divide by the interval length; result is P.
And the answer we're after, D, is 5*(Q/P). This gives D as 4.7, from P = 17.6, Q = 16.5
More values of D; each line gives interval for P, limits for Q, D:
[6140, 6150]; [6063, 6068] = 5.0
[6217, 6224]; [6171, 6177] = 4.7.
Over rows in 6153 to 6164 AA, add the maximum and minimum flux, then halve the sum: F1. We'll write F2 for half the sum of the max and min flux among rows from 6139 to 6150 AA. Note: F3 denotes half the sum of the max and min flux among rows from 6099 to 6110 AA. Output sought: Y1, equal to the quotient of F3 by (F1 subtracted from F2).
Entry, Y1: 71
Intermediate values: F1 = 17.45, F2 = 17.7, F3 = 17.80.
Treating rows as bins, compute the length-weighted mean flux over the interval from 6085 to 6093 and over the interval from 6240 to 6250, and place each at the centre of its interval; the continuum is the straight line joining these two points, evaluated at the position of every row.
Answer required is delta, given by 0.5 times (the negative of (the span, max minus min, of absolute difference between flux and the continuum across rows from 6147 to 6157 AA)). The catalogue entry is -0.21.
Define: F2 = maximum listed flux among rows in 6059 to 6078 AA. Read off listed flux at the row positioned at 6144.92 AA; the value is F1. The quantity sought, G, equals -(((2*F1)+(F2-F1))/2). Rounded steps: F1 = 17.3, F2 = 17.9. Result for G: -17.6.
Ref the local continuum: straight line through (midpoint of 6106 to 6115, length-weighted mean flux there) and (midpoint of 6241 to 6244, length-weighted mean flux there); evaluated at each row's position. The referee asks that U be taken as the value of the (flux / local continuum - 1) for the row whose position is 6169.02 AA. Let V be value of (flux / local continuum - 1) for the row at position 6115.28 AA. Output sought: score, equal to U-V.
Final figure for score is -0.06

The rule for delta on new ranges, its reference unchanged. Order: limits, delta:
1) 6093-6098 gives -0.09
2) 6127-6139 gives -0.14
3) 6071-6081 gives -0.24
